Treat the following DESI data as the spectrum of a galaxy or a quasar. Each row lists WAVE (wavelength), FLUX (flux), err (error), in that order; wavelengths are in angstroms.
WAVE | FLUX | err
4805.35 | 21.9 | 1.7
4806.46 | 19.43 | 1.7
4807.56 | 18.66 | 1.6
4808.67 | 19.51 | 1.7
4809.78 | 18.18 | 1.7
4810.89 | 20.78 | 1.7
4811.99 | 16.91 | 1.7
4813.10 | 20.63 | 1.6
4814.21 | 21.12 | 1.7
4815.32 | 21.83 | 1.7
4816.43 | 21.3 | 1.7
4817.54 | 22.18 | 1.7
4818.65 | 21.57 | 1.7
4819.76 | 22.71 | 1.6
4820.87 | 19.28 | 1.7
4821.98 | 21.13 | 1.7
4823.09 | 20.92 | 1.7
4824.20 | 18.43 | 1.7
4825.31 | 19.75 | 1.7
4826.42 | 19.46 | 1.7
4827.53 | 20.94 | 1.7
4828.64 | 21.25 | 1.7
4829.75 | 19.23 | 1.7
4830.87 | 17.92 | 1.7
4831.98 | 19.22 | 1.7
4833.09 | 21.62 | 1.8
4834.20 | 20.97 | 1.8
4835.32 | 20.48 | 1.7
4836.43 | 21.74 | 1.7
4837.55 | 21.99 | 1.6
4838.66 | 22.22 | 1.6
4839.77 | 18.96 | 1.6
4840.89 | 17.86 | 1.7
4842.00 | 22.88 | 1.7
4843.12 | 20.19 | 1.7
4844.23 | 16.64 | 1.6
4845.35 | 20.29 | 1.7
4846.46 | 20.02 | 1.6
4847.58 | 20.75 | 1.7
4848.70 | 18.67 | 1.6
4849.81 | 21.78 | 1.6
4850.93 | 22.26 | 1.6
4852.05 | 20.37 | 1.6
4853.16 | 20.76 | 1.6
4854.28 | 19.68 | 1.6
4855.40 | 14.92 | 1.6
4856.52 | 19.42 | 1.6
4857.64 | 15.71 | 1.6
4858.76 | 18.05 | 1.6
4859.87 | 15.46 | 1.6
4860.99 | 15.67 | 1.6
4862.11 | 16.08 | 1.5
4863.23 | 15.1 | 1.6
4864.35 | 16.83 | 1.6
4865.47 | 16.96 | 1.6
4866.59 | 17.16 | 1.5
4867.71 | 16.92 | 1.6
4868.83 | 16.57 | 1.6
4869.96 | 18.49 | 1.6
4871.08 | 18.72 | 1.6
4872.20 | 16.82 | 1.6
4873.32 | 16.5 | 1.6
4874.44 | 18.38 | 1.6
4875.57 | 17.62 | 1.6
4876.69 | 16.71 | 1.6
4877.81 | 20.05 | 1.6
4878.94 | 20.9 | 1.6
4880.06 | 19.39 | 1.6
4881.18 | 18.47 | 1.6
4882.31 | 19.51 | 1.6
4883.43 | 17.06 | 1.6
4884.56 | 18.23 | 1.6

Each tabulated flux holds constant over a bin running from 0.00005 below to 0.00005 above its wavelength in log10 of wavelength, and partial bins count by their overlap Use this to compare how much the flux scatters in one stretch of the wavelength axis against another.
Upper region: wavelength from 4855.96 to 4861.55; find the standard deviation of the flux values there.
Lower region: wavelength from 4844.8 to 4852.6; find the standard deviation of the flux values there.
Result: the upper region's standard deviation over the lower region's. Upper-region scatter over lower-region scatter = 1.5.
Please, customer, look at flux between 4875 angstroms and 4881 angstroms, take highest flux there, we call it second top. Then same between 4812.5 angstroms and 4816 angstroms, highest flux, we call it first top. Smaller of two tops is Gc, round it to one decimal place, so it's 20.9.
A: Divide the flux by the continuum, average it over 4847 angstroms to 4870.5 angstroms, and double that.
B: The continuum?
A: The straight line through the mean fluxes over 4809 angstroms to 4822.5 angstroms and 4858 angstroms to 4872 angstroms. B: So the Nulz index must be 2.07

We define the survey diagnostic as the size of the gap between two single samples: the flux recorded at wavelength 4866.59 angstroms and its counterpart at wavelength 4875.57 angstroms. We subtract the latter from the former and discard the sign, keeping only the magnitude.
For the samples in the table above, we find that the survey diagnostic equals 0.5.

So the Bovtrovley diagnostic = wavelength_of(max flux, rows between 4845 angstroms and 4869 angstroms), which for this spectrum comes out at 4850.93 angstroms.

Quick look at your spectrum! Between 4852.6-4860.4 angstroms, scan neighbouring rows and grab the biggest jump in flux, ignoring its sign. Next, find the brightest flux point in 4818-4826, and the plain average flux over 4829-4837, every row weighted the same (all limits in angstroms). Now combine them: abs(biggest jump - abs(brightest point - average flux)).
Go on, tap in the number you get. 2.2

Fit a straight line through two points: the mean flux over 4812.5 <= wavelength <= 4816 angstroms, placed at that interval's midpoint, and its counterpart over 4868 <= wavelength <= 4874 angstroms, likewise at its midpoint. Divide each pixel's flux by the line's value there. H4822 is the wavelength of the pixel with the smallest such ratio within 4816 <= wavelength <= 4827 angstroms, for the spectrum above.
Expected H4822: 4824.20 angstroms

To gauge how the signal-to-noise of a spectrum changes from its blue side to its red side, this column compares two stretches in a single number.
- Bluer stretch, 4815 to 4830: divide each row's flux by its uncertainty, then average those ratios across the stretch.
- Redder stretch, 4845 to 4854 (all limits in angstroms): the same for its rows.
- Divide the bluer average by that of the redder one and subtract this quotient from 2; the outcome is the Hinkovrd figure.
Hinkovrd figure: 1.04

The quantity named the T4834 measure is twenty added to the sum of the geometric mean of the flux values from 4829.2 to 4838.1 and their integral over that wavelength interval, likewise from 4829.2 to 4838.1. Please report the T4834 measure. 222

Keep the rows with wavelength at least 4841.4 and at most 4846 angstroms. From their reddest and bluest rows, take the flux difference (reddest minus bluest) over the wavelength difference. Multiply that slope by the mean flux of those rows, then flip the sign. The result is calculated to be 15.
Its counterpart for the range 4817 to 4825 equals 12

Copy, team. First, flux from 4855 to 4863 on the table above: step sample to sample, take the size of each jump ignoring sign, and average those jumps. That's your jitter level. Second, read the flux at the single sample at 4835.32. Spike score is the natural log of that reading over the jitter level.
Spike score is 2.19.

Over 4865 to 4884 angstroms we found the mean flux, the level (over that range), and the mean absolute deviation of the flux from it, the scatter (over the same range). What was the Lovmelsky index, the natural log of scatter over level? -2.75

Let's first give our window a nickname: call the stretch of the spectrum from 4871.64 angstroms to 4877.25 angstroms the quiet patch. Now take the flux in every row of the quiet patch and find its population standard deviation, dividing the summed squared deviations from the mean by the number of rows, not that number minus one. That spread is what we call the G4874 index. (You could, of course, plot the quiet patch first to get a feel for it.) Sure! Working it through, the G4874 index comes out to 0.70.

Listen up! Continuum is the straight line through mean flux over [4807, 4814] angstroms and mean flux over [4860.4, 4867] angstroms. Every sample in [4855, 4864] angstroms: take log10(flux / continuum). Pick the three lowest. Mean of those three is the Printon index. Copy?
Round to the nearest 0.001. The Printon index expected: -0.037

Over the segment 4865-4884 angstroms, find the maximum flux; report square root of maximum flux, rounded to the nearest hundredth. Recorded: 4.57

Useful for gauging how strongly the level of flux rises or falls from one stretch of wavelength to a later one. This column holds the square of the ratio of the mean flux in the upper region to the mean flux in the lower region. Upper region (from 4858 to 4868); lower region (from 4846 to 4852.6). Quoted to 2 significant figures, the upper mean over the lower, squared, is 0.64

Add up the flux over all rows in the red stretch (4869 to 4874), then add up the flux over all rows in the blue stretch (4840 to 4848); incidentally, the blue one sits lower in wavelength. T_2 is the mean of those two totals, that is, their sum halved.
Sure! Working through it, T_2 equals 105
